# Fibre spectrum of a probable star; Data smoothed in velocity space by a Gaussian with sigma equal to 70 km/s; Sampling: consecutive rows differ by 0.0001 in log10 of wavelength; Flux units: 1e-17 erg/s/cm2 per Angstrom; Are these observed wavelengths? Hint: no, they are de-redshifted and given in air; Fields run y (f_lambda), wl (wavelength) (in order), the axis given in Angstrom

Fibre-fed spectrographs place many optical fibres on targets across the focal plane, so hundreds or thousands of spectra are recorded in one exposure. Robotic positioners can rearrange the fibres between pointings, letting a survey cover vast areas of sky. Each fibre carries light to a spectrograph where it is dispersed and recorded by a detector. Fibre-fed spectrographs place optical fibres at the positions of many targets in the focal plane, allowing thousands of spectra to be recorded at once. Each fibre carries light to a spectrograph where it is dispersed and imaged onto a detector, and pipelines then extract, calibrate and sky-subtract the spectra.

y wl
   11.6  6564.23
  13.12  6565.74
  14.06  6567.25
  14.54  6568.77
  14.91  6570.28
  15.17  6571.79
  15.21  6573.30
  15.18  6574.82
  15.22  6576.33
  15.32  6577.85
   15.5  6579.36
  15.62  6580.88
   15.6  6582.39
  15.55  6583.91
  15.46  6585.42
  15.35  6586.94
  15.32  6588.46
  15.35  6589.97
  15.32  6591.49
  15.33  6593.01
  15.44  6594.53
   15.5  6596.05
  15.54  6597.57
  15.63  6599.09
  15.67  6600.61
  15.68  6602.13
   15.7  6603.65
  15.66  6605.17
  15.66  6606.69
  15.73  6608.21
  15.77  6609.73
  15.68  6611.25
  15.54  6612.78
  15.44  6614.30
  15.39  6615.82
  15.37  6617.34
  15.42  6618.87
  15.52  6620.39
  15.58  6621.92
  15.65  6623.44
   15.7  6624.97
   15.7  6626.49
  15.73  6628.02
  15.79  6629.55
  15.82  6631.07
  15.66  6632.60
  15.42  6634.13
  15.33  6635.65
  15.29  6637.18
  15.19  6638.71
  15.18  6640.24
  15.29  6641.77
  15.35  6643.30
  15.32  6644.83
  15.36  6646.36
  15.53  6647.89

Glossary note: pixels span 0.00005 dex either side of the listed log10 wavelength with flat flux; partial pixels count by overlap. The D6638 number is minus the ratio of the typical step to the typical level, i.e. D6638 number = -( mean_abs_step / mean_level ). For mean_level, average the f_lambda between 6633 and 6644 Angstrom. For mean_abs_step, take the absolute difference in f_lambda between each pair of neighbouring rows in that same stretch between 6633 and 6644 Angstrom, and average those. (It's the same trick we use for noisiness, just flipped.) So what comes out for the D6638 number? -0.0045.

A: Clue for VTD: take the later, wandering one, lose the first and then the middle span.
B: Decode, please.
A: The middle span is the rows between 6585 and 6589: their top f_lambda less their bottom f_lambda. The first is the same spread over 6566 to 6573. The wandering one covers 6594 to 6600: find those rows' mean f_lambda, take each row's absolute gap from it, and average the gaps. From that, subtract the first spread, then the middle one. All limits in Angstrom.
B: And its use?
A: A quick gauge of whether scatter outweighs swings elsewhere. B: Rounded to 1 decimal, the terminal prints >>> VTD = -1.2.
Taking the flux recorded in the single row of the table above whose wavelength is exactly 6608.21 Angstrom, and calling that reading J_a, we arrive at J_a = 15.73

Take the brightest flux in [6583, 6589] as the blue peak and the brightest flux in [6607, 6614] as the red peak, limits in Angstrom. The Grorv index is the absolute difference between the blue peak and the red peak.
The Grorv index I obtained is 0.22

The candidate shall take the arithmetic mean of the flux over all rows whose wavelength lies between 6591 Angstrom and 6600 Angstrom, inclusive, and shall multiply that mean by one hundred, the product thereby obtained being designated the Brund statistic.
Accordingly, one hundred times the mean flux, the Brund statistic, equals 1546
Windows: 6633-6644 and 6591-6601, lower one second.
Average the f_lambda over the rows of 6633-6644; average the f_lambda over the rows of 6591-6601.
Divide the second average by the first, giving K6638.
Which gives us 1.01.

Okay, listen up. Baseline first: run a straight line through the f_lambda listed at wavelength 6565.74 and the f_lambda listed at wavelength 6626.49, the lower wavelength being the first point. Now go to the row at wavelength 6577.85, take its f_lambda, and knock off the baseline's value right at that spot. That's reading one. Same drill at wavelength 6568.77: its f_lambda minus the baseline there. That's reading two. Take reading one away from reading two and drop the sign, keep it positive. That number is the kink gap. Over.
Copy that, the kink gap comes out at 0.39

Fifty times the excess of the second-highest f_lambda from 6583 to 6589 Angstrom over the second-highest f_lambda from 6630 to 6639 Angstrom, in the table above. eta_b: -10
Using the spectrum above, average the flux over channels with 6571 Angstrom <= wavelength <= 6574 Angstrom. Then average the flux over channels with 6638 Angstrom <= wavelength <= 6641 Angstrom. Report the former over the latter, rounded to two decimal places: 1.00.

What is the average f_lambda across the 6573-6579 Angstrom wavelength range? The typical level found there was 15.2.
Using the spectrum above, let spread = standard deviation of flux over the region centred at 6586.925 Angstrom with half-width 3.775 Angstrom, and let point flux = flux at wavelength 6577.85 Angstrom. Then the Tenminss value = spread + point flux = 15.4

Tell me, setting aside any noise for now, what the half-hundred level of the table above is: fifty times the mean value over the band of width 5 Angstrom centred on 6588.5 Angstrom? 767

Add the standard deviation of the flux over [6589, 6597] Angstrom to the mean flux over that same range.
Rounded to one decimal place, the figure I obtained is 15.5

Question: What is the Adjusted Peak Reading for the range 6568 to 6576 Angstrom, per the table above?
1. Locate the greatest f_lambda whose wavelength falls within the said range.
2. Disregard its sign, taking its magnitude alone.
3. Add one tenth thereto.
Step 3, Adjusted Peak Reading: 15.3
